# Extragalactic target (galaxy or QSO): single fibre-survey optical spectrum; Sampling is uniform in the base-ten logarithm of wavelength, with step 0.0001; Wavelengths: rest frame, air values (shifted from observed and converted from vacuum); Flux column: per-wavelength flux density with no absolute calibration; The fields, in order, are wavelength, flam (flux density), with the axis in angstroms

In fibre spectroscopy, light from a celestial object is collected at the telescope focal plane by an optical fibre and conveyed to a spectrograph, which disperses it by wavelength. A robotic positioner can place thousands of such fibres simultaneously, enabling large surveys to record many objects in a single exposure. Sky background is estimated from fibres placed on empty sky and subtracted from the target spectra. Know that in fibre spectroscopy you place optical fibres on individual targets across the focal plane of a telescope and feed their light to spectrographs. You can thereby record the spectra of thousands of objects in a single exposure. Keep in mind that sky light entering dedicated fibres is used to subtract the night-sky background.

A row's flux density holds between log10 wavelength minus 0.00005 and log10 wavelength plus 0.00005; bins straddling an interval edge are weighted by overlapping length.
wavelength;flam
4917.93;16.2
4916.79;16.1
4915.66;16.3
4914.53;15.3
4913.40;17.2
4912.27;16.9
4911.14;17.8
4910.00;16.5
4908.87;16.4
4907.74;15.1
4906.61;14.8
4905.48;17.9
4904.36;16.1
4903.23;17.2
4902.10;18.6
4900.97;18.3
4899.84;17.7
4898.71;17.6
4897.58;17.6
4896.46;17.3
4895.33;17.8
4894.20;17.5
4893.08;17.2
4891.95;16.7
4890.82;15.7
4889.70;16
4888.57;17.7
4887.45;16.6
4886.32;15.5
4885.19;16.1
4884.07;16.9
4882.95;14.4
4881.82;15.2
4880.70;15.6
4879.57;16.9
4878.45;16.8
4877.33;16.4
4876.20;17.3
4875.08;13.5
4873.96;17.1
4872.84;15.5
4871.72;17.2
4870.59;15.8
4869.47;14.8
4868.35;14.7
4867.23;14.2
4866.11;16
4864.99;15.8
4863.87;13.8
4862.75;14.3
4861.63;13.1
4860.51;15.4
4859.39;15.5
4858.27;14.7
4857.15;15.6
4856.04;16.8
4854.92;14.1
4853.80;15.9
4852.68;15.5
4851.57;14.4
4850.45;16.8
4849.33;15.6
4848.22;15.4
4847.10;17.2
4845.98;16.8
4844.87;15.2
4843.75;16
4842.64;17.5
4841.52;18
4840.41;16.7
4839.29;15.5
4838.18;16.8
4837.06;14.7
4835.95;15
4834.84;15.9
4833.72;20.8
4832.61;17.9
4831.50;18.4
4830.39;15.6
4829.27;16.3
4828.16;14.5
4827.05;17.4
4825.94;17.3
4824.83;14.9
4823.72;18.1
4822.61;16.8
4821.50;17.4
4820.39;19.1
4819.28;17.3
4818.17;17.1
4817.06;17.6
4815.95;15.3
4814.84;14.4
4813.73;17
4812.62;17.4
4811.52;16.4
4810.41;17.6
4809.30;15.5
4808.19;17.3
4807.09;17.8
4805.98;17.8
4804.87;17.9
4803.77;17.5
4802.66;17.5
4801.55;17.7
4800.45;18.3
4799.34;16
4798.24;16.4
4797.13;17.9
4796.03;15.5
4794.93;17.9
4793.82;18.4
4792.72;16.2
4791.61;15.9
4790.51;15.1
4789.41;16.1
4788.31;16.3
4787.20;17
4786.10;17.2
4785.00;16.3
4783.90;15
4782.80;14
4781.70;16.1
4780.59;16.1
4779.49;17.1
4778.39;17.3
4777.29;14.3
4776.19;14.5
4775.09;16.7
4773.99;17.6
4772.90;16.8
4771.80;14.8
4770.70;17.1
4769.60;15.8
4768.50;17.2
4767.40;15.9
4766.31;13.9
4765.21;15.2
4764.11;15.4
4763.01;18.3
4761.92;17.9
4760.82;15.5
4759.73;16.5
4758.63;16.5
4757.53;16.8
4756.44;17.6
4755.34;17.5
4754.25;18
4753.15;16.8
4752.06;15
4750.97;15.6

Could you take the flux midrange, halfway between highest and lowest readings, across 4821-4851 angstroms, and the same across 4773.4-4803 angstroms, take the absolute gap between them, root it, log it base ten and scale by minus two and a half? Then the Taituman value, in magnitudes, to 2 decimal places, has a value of -0.20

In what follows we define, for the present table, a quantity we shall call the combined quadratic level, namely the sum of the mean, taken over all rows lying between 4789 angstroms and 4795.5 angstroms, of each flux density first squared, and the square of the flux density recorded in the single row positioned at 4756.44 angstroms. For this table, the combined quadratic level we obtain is 587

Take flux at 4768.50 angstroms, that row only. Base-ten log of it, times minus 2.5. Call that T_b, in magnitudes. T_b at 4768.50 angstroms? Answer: -3.09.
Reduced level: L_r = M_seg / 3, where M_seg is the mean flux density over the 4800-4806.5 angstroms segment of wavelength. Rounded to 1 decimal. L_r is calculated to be 5.9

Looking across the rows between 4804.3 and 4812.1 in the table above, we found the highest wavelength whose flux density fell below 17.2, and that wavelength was 4811.52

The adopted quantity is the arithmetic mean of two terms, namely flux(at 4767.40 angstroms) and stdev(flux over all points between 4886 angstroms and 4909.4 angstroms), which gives 8.5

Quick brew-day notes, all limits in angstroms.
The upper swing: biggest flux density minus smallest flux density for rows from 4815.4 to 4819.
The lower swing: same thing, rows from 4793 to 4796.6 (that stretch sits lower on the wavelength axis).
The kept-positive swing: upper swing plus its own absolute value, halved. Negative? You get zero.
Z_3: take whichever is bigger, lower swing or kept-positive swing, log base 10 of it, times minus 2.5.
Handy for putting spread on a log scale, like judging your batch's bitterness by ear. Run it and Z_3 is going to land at -1.16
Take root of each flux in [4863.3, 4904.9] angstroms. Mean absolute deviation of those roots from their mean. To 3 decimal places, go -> 0.130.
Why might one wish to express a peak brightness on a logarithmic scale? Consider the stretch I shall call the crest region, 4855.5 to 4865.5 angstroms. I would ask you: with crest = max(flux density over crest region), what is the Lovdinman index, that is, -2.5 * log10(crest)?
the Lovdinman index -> -3.06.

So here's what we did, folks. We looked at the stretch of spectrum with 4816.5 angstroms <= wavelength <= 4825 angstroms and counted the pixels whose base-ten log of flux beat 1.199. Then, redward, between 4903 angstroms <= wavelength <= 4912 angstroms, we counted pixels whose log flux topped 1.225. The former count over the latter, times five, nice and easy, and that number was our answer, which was 11.7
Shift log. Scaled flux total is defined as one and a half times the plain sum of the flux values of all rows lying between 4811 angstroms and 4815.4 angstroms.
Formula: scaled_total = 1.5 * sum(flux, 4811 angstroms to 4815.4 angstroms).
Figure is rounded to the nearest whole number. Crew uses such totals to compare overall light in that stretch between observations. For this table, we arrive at 98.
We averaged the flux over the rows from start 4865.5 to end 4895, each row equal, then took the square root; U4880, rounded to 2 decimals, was 4.01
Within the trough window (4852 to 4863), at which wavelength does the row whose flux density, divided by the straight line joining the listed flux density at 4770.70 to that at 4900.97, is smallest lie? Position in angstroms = 4861.63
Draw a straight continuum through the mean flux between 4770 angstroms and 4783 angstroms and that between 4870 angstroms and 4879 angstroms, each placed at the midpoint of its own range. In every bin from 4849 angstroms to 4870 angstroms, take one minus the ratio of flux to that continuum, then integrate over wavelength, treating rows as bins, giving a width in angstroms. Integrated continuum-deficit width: 1.4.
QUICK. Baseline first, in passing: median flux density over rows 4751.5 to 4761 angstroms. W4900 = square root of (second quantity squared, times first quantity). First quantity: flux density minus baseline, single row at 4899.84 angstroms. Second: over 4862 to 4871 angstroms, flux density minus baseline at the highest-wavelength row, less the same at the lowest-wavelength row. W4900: 1.4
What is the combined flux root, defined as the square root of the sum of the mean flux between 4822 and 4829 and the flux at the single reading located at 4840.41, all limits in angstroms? 5.76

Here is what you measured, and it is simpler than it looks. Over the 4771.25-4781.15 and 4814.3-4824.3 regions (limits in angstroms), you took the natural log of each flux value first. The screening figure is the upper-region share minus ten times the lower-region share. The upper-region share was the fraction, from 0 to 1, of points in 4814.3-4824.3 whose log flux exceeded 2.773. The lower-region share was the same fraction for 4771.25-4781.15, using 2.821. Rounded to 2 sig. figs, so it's -3.7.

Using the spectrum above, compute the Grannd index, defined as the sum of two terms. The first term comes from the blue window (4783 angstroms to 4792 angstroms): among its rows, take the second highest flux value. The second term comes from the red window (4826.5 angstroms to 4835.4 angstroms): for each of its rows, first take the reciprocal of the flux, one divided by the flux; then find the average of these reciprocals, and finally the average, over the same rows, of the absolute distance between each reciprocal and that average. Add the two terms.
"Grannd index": 17.0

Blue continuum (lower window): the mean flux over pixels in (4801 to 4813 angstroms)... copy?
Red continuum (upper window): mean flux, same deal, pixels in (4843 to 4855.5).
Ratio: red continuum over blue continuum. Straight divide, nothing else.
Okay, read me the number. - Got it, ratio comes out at 0.91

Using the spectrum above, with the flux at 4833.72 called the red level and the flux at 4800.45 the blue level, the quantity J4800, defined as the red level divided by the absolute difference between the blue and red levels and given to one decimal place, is 8.3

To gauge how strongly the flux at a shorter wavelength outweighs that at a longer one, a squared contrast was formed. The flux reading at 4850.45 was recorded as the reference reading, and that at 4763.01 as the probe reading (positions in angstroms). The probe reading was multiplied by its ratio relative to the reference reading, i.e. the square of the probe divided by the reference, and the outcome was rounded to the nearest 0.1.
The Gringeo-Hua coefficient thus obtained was 19.9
